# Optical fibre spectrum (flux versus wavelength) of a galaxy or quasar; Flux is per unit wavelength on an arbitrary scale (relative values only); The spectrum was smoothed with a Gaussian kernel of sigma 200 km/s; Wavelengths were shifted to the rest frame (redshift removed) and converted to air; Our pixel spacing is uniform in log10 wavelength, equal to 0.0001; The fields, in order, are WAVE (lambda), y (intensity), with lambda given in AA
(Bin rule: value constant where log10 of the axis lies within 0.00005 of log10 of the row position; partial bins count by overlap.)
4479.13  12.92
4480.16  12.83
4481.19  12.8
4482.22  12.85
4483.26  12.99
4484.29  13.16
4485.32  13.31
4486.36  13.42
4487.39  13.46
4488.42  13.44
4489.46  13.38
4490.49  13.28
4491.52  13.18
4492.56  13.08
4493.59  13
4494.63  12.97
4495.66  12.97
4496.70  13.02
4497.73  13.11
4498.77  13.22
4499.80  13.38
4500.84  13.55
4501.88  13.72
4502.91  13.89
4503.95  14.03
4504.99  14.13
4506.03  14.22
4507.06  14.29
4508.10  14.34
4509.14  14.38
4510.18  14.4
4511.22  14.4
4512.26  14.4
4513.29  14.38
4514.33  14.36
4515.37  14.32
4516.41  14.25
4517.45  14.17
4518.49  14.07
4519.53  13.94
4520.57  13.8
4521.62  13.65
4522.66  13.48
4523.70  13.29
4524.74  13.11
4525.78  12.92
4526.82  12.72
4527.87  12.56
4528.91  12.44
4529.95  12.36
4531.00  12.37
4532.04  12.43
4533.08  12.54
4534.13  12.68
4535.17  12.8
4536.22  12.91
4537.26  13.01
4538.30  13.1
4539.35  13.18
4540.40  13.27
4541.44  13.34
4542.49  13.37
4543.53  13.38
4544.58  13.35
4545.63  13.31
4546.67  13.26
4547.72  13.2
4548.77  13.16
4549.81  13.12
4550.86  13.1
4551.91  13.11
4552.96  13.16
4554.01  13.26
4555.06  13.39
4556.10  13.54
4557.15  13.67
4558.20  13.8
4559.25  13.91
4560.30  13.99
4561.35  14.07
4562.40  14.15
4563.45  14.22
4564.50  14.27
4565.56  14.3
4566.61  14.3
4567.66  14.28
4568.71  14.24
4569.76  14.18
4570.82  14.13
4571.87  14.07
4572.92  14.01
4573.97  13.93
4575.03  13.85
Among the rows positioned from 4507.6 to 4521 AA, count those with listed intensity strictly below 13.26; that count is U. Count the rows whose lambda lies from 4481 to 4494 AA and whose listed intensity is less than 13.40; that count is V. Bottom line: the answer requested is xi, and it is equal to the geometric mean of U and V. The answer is 0.0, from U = 0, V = 10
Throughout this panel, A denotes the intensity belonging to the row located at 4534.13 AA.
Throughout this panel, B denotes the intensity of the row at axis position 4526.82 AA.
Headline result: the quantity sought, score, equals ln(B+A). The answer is 3.23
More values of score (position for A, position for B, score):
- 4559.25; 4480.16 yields 3.29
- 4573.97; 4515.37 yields 3.34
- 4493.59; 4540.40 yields 3.27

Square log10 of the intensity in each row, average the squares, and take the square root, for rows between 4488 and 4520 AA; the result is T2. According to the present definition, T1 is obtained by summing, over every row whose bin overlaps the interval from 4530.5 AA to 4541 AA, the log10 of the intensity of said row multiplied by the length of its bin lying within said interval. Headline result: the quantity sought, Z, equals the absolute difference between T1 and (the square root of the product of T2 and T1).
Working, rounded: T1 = 11.6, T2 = 1.14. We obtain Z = 8.0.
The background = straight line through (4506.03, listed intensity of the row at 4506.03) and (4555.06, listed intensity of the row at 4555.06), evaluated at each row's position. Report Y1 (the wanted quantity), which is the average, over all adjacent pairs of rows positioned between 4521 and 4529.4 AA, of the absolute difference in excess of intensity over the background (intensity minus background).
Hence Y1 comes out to 0.16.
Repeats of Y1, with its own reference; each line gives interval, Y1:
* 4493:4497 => 0.03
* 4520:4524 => 0.15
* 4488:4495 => 0.06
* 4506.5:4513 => 0.04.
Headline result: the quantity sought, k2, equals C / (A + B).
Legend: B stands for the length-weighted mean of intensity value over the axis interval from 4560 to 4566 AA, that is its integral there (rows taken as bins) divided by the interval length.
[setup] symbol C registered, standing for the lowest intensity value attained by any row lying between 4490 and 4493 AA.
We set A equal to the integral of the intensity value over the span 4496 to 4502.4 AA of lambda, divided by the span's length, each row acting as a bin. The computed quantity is 0.476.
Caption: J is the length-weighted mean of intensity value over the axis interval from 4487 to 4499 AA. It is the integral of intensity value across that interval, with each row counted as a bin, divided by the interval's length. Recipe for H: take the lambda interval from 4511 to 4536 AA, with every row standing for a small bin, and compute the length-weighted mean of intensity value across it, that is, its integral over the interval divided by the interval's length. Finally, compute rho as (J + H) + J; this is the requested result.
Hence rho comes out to 39.7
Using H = 13.4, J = 13.2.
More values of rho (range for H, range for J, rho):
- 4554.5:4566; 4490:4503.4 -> 40.5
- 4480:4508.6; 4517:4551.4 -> 39.7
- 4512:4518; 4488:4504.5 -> 41.0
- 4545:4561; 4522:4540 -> 39.1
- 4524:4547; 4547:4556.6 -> 39.4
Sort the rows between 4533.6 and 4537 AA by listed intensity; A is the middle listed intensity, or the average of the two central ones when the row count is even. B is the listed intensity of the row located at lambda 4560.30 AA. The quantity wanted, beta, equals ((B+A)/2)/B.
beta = 0.96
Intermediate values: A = 12.8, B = 13.99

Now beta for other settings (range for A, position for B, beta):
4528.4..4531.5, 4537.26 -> 0.98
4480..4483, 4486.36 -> 0.98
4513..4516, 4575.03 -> 1.02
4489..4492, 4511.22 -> 0.96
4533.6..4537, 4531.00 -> 1.02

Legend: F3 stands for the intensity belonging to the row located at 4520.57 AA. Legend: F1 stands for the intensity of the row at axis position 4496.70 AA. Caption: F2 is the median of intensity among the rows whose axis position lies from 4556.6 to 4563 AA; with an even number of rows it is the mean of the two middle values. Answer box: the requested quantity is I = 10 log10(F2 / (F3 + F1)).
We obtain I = -2.84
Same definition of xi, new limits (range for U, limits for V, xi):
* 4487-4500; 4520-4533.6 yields 8.9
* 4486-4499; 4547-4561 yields 8.0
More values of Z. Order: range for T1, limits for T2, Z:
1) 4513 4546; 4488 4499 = 30.6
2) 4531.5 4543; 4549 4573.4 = 9.0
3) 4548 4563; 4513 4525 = 12.6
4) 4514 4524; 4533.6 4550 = 7.9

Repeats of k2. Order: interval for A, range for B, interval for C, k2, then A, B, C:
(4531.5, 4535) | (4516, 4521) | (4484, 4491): 0.494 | 12.6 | 14.1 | 13.16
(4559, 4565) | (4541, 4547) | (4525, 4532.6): 0.450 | 14.1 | 13.3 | 12.36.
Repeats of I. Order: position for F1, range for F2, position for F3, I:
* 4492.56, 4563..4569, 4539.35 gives -2.65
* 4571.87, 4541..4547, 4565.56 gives -3.28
